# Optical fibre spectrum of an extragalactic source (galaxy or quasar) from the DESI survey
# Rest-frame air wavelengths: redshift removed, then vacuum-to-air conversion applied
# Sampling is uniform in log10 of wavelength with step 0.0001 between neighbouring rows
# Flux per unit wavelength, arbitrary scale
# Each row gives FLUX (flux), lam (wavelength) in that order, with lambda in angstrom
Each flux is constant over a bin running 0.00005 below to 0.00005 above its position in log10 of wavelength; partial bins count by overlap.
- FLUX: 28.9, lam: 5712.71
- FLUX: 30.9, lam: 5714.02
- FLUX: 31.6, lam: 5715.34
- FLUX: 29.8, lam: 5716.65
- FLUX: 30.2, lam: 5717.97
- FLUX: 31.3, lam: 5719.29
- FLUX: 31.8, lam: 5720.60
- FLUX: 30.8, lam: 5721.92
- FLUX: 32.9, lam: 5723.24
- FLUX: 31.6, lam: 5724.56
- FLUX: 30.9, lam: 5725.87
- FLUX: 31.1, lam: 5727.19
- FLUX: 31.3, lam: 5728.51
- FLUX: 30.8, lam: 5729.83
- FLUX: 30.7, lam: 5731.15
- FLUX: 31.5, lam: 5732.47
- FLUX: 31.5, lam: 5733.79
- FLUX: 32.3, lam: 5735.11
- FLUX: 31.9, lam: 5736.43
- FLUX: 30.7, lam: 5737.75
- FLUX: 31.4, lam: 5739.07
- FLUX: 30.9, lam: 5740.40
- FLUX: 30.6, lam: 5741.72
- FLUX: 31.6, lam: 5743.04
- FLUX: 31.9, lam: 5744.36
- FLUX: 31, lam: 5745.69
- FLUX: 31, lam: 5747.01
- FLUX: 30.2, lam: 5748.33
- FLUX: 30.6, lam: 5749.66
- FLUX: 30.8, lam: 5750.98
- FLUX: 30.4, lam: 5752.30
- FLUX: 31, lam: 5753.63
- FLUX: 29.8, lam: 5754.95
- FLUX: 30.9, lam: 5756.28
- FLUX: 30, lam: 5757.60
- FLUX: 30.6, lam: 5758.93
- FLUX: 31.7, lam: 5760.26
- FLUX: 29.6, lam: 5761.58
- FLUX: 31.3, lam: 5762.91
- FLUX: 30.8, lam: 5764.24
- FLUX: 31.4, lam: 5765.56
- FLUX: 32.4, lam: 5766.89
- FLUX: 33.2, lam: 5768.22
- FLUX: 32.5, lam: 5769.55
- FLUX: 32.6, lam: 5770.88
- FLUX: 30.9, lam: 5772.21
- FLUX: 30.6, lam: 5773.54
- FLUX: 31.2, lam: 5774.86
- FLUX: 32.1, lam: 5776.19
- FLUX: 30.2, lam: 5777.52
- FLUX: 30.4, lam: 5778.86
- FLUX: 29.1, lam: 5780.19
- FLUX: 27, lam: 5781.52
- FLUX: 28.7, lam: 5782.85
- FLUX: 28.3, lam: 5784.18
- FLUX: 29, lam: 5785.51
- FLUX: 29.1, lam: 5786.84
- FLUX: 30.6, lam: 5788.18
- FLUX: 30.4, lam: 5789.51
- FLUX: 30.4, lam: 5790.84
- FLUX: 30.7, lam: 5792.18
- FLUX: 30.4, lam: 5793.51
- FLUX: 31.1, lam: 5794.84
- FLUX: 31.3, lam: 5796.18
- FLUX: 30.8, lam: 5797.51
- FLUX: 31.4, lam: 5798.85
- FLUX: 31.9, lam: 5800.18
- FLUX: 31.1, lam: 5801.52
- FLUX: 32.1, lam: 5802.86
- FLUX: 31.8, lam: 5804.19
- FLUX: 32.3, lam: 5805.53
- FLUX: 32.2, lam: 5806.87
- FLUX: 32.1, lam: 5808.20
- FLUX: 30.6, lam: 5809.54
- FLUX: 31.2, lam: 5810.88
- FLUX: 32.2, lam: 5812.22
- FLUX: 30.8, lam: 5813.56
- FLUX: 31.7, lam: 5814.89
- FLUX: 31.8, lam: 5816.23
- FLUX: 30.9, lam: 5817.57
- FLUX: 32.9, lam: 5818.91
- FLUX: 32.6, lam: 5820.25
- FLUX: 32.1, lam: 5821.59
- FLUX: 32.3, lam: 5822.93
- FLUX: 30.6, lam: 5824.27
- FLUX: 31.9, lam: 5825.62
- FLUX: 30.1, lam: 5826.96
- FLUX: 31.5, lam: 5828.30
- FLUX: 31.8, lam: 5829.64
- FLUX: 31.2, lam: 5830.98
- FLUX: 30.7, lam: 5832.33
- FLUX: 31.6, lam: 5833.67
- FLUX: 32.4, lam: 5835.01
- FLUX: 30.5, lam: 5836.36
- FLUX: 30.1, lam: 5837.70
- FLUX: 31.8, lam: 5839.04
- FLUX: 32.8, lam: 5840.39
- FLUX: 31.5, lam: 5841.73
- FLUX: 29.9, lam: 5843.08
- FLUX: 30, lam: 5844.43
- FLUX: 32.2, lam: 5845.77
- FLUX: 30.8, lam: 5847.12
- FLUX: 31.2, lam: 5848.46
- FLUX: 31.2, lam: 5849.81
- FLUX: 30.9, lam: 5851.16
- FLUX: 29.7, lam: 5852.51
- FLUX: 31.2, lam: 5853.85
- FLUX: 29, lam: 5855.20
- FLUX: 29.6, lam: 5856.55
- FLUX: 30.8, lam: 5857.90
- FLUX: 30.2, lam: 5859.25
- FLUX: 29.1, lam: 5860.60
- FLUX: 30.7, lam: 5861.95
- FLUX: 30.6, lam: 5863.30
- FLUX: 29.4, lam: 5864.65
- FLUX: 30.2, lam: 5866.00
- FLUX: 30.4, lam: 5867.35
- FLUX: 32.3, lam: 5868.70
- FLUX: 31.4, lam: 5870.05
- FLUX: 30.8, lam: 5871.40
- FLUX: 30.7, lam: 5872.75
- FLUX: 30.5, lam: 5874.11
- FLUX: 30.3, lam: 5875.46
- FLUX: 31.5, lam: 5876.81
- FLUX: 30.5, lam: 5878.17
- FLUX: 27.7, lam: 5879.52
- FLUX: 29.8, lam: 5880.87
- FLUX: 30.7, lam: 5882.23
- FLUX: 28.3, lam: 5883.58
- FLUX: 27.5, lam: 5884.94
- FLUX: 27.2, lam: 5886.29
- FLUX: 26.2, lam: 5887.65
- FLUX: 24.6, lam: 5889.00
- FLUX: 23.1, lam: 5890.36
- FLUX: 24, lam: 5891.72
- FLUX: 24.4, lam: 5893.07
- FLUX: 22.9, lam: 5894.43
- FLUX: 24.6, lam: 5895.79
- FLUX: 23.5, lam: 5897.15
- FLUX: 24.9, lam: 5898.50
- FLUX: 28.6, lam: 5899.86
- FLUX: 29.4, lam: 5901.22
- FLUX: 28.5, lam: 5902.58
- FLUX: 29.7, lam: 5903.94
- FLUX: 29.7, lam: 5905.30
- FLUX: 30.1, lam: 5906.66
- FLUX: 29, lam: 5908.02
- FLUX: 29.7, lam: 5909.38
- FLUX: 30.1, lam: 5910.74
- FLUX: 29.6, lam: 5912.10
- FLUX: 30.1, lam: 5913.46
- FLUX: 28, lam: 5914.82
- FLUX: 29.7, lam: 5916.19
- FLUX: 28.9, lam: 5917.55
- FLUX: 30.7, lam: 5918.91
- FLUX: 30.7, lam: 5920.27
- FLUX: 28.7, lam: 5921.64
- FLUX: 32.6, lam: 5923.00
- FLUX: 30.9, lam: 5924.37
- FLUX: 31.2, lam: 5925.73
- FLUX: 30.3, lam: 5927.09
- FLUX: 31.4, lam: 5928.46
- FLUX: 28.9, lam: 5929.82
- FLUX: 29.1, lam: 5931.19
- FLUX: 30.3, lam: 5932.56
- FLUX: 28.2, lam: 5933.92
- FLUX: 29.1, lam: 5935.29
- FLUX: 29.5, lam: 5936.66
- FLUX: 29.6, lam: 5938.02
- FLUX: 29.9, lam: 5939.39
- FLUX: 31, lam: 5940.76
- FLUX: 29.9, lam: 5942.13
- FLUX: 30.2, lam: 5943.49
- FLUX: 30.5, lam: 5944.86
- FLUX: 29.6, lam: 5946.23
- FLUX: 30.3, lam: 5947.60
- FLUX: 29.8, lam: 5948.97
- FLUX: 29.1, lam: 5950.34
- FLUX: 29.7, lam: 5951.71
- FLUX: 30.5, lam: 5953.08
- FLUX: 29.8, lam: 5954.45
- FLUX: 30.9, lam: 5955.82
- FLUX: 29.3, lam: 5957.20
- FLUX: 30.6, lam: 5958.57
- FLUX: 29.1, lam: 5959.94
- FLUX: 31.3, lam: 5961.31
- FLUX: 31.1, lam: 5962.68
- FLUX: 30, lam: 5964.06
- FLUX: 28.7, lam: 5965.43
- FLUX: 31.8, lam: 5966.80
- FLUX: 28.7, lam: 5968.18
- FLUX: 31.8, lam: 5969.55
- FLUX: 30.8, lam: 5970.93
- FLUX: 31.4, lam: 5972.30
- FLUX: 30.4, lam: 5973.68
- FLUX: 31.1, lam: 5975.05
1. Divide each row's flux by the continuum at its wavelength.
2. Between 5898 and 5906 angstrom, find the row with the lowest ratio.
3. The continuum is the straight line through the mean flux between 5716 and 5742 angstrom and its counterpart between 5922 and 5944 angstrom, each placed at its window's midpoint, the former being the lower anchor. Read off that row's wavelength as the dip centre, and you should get 5898.50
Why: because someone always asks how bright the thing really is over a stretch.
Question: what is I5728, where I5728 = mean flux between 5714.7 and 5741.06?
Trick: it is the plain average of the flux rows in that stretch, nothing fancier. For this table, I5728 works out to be 31.2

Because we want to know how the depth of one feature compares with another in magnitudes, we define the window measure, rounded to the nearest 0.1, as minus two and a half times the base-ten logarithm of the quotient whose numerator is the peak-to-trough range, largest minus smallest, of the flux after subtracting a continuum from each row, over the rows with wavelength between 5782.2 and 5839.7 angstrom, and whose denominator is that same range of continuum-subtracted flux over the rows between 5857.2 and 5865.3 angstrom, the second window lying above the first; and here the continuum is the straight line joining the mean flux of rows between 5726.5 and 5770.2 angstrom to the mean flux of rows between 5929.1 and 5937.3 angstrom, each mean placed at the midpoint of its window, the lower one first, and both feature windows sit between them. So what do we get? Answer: -1.2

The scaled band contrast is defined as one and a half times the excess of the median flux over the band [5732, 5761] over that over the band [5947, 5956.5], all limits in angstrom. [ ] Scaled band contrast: 1.7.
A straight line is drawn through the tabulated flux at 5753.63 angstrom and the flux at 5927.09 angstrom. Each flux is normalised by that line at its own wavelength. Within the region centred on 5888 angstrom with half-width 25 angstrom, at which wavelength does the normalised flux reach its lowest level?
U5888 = 5894.43 angstrom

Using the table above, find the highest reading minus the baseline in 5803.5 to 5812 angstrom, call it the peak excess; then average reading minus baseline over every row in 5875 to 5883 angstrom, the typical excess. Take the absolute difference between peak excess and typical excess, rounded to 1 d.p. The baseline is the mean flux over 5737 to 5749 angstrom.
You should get 2.2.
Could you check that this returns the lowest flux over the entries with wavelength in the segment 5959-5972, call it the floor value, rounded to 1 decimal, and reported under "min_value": 28.7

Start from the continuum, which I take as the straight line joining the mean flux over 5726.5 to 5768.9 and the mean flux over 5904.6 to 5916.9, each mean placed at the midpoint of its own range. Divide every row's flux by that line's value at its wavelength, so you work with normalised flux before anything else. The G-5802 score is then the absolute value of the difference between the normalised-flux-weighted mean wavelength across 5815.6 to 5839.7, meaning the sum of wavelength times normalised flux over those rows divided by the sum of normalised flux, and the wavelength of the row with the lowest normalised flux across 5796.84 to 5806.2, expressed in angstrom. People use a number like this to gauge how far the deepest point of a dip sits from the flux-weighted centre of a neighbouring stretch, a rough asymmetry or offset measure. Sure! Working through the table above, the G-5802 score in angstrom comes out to 30.1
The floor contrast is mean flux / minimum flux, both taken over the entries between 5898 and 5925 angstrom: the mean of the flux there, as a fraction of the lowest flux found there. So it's 1.18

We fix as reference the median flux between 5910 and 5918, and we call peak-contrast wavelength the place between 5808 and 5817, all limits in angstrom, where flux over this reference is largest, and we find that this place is 5812.22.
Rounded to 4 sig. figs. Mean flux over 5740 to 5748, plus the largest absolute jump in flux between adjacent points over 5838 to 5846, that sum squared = 1113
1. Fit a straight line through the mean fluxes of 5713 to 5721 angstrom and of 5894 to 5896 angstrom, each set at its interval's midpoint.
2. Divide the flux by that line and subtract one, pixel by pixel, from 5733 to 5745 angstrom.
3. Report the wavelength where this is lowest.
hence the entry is 5737.75 angstrom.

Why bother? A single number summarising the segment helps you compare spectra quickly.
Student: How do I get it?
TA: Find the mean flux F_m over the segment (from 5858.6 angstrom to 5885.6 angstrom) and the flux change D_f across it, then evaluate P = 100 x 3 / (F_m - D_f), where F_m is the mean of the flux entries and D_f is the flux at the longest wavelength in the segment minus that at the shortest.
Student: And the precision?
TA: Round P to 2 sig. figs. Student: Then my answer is 9.1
